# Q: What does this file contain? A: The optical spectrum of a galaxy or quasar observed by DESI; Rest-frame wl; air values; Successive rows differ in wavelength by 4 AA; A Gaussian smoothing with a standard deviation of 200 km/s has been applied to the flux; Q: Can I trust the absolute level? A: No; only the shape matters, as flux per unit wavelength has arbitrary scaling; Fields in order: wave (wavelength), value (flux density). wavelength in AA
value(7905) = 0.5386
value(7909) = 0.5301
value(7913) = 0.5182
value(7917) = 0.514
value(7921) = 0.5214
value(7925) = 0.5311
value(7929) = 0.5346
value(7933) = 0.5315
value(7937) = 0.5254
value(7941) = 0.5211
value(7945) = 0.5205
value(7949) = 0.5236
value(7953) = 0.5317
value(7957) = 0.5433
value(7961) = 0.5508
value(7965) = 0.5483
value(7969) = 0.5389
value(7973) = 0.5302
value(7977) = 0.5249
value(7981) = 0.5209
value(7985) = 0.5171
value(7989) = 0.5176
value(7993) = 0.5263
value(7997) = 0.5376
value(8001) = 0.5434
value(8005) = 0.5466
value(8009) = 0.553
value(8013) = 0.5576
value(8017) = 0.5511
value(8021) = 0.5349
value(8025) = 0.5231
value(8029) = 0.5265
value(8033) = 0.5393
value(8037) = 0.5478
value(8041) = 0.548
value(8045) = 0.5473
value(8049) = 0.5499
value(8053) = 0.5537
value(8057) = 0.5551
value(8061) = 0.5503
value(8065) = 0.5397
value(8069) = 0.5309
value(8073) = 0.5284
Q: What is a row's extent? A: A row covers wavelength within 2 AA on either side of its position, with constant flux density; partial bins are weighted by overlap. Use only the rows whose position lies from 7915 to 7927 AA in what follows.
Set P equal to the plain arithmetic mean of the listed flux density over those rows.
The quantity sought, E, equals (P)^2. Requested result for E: 0.273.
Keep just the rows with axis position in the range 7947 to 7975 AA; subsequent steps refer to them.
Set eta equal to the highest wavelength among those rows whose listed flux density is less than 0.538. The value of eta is 7973 AA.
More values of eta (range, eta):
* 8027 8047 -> 8029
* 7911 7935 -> 7933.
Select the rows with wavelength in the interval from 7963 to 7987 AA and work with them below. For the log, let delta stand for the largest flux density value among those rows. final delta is 0.5483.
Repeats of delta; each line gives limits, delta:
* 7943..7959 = 0.5433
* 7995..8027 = 0.5576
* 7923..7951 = 0.5346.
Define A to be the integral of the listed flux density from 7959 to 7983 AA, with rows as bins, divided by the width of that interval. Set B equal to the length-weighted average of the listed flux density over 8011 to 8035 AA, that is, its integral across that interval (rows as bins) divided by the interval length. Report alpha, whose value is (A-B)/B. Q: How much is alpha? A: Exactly -0.006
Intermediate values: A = 0.536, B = 0.539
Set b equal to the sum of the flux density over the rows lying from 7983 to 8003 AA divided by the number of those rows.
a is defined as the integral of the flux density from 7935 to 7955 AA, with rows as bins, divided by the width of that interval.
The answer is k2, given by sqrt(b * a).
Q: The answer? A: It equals 0.5264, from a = 0.524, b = 0.528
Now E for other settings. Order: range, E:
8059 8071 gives 0.292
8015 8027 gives 0.288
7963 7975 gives 0.291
